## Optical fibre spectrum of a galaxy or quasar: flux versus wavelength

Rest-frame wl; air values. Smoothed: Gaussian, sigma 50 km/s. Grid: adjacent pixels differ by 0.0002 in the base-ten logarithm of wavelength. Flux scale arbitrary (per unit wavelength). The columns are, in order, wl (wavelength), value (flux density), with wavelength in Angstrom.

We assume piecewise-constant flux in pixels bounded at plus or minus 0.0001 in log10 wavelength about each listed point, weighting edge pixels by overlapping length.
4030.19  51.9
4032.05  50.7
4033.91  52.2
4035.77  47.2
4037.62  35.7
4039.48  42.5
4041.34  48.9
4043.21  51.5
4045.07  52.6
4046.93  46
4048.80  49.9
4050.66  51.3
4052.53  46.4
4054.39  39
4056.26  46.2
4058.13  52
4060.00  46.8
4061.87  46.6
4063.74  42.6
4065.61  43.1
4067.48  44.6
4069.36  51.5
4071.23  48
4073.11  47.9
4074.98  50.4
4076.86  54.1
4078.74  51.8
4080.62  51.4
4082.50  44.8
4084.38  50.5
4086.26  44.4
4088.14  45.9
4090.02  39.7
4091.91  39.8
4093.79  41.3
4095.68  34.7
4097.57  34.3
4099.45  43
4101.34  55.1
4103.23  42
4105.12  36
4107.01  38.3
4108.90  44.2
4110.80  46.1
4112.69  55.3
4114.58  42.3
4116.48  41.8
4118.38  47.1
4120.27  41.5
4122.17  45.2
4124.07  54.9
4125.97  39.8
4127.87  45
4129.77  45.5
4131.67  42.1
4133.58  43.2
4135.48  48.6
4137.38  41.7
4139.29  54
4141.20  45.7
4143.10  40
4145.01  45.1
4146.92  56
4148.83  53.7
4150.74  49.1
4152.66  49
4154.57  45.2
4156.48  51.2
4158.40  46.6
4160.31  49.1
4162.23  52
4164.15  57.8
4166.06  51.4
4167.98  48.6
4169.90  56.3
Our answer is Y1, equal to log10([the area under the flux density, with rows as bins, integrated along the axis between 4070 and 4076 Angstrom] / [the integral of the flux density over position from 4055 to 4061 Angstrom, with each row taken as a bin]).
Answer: 0.01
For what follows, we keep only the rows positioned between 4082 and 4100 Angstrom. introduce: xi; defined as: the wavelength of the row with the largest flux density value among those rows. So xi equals 4084.38 Angstrom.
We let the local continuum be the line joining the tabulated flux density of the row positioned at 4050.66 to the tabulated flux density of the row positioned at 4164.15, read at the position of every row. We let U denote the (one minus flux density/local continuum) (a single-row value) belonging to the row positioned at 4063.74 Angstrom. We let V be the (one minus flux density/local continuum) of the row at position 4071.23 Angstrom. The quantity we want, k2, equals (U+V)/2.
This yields 0.13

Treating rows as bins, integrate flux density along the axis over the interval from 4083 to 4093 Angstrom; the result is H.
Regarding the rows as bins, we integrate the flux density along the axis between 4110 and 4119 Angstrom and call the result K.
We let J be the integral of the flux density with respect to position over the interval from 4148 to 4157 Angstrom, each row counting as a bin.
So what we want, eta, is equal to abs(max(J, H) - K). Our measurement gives 27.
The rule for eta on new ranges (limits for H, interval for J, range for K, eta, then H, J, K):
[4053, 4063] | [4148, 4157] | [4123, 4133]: 7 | 461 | 446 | 454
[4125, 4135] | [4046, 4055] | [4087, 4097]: 33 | 434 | 421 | 401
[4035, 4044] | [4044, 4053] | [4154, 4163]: 5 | 405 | 445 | 440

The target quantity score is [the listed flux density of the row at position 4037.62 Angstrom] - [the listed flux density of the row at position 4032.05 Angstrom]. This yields -15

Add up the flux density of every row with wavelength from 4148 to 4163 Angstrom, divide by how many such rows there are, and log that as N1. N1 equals 49.5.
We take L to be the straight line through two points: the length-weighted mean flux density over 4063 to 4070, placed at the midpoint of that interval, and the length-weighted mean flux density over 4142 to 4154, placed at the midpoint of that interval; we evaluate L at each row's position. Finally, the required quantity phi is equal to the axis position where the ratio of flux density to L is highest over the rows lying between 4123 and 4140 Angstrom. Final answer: 4124.07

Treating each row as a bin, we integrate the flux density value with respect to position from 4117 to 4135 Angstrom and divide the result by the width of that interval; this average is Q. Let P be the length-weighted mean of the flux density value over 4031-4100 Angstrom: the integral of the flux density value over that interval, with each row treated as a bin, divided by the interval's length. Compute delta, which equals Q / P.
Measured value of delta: 0.97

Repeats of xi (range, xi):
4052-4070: 4058.13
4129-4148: 4146.92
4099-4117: 4112.69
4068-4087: 4076.86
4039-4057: 4045.07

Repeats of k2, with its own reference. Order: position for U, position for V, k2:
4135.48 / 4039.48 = 0.15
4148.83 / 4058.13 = 0.03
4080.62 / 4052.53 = 0.06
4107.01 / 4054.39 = 0.27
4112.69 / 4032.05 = -0.01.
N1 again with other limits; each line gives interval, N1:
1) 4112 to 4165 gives 47.4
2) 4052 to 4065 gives 45.7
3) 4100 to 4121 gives 44.5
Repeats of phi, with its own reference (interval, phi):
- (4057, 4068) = 4058.13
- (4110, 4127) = 4112.69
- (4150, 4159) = 4156.48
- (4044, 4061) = 4045.07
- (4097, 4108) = 4101.34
